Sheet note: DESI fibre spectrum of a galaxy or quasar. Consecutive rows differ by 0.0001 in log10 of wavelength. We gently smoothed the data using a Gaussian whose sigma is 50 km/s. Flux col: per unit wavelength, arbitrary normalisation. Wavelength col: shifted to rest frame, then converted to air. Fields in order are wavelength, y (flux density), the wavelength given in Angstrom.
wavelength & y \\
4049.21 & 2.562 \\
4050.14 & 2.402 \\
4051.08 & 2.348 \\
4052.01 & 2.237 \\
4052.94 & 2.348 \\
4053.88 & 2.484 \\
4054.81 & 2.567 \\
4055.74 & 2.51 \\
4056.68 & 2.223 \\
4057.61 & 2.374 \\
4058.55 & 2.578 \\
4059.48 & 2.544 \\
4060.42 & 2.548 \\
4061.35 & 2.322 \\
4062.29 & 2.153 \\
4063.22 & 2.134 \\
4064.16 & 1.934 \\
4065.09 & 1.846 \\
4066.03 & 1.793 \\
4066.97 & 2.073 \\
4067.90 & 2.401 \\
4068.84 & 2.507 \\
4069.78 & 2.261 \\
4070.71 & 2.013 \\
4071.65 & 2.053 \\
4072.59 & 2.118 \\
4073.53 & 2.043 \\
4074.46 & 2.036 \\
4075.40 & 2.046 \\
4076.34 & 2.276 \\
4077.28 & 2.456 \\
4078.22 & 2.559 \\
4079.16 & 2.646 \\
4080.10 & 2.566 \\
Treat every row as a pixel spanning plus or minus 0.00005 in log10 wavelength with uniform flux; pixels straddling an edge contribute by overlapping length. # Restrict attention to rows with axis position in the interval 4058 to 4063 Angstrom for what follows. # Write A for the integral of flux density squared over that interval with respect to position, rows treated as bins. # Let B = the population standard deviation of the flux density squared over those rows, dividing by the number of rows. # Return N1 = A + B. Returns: 30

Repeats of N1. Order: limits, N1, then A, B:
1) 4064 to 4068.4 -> 19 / 18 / 0.92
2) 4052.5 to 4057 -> 27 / 27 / 0.60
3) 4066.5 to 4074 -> 37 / 36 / 0.78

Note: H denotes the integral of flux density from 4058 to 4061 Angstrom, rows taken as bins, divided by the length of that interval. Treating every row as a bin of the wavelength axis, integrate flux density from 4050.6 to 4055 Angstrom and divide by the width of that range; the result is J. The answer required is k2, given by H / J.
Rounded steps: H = 2.54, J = 2.38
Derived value 1.07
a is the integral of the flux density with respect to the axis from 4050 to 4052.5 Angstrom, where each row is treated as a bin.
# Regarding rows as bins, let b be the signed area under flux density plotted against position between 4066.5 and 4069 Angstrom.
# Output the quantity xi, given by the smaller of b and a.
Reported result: 5.8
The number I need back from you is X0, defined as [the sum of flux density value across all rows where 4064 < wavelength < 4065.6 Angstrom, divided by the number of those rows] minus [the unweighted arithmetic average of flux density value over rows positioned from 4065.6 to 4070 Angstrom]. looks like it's -0.3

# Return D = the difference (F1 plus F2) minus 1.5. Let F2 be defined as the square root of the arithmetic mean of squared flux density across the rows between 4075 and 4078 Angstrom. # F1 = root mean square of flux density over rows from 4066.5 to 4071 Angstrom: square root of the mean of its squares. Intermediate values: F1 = 2.26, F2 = 2.27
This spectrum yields 3.0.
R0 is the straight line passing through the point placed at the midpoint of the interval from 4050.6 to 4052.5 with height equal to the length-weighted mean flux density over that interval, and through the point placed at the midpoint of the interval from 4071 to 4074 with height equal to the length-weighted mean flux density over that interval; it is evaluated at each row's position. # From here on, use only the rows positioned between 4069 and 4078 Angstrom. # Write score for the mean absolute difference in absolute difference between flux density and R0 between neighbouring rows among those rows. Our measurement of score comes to 0.08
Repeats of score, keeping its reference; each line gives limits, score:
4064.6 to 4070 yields 0.18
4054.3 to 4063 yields 0.13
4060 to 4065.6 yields 0.12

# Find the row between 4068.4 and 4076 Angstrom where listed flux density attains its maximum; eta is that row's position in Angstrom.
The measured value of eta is 4068.84 Angstrom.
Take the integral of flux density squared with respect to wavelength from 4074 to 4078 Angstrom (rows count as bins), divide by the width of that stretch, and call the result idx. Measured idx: 5.0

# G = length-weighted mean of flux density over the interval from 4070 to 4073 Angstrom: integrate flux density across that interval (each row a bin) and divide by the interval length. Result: 2.1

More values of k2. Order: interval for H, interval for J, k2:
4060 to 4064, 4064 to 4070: 1.07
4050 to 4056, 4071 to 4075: 1.17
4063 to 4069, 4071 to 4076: 1.01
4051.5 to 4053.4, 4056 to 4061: 0.94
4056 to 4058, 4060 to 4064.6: 1.04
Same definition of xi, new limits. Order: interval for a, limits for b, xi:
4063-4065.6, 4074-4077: 5.1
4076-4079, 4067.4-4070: 6.2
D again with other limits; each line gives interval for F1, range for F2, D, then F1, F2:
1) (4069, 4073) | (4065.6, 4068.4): 2.7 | 2.11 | 2.10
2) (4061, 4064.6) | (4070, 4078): 2.8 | 2.14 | 2.14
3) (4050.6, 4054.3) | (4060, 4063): 3.2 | 2.36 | 2.35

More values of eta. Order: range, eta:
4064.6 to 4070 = 4068.84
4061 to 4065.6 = 4061.35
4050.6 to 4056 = 4054.81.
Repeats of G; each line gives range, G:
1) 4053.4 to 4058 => 2.4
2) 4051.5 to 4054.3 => 2.4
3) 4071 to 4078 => 2.2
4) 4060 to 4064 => 2.3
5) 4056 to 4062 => 2.4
